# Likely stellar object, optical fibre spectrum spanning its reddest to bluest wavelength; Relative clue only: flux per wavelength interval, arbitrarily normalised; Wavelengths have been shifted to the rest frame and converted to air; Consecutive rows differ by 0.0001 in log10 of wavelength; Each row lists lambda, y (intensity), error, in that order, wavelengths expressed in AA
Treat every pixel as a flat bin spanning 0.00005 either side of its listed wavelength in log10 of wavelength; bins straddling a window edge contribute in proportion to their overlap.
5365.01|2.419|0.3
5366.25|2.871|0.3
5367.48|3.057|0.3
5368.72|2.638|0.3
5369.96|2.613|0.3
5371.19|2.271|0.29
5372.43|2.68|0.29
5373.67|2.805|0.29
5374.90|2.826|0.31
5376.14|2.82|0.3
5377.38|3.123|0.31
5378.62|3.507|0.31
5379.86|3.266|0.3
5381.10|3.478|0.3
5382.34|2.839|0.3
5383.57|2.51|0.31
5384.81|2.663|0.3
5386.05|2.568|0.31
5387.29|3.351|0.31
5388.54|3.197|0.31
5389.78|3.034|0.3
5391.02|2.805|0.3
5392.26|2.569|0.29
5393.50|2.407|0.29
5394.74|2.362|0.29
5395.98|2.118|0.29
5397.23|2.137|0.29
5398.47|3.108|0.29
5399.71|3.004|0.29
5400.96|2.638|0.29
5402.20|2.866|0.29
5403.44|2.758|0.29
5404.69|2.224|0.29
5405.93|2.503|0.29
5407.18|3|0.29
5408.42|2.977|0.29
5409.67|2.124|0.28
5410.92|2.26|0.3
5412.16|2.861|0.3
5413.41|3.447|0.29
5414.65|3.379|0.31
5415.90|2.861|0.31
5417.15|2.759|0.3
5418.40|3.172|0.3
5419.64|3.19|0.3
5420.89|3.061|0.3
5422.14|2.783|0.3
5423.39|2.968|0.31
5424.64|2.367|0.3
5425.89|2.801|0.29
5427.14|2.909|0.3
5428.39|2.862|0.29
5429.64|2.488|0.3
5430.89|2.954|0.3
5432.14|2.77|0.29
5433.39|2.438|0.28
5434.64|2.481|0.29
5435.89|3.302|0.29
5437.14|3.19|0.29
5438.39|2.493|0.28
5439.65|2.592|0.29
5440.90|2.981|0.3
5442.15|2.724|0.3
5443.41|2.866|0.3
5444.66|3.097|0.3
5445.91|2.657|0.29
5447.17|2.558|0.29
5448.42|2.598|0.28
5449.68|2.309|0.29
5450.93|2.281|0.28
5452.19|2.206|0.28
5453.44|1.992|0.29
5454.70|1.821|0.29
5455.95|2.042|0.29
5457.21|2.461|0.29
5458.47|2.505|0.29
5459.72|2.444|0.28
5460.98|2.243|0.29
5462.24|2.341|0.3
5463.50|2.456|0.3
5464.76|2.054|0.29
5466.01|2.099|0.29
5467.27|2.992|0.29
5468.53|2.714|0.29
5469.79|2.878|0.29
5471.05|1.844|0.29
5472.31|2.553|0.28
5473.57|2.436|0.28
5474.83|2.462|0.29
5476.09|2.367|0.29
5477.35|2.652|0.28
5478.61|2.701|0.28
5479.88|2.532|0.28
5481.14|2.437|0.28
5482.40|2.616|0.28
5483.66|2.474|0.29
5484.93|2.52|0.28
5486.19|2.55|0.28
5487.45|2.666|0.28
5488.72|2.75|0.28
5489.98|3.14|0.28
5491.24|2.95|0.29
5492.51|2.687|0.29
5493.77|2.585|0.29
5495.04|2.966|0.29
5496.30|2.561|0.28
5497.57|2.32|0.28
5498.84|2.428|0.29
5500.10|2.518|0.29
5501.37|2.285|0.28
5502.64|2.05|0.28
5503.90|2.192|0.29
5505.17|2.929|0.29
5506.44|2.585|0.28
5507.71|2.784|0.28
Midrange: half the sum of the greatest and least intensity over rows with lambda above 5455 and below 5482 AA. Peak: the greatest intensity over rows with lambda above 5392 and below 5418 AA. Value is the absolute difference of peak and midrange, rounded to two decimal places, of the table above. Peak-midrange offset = 1.03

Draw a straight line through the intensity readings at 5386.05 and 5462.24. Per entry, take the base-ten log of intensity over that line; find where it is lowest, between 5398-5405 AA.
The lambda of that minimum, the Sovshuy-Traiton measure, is 5404.69 AA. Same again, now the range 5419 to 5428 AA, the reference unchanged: 5424.64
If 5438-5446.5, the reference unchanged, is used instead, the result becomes 5438.39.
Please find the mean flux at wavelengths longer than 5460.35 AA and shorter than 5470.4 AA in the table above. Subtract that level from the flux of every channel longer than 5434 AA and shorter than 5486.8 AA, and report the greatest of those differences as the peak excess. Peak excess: 0.83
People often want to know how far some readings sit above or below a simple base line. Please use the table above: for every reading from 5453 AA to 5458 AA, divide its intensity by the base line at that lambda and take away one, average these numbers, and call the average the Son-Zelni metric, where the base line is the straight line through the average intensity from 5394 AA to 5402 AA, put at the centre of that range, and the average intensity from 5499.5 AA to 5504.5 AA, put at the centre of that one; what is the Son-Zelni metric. -0.13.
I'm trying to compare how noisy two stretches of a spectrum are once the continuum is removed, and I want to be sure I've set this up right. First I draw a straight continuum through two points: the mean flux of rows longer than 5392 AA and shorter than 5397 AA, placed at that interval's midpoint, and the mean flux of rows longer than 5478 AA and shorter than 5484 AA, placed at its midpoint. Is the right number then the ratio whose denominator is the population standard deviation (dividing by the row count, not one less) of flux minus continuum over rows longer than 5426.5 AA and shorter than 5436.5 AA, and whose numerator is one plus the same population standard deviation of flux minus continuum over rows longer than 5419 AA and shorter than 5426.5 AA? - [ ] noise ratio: 4.6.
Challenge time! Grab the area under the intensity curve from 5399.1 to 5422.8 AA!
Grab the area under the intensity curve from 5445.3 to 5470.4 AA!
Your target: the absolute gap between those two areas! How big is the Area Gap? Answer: 7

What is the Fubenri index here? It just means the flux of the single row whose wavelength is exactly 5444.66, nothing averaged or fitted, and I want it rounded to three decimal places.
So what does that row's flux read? 3.097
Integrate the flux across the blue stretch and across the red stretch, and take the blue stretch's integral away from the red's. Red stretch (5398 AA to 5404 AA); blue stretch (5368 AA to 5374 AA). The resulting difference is 2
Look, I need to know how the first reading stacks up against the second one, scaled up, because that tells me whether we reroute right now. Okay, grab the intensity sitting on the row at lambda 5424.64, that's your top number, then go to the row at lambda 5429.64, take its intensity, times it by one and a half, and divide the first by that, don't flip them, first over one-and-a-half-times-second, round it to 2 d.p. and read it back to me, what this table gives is 0.63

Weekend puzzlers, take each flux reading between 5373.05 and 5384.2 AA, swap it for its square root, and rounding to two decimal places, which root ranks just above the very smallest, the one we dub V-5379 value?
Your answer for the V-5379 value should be 1.67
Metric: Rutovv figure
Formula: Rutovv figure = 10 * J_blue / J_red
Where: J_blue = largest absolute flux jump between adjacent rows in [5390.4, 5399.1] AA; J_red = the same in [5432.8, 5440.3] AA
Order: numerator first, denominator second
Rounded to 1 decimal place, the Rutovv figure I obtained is 11.8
